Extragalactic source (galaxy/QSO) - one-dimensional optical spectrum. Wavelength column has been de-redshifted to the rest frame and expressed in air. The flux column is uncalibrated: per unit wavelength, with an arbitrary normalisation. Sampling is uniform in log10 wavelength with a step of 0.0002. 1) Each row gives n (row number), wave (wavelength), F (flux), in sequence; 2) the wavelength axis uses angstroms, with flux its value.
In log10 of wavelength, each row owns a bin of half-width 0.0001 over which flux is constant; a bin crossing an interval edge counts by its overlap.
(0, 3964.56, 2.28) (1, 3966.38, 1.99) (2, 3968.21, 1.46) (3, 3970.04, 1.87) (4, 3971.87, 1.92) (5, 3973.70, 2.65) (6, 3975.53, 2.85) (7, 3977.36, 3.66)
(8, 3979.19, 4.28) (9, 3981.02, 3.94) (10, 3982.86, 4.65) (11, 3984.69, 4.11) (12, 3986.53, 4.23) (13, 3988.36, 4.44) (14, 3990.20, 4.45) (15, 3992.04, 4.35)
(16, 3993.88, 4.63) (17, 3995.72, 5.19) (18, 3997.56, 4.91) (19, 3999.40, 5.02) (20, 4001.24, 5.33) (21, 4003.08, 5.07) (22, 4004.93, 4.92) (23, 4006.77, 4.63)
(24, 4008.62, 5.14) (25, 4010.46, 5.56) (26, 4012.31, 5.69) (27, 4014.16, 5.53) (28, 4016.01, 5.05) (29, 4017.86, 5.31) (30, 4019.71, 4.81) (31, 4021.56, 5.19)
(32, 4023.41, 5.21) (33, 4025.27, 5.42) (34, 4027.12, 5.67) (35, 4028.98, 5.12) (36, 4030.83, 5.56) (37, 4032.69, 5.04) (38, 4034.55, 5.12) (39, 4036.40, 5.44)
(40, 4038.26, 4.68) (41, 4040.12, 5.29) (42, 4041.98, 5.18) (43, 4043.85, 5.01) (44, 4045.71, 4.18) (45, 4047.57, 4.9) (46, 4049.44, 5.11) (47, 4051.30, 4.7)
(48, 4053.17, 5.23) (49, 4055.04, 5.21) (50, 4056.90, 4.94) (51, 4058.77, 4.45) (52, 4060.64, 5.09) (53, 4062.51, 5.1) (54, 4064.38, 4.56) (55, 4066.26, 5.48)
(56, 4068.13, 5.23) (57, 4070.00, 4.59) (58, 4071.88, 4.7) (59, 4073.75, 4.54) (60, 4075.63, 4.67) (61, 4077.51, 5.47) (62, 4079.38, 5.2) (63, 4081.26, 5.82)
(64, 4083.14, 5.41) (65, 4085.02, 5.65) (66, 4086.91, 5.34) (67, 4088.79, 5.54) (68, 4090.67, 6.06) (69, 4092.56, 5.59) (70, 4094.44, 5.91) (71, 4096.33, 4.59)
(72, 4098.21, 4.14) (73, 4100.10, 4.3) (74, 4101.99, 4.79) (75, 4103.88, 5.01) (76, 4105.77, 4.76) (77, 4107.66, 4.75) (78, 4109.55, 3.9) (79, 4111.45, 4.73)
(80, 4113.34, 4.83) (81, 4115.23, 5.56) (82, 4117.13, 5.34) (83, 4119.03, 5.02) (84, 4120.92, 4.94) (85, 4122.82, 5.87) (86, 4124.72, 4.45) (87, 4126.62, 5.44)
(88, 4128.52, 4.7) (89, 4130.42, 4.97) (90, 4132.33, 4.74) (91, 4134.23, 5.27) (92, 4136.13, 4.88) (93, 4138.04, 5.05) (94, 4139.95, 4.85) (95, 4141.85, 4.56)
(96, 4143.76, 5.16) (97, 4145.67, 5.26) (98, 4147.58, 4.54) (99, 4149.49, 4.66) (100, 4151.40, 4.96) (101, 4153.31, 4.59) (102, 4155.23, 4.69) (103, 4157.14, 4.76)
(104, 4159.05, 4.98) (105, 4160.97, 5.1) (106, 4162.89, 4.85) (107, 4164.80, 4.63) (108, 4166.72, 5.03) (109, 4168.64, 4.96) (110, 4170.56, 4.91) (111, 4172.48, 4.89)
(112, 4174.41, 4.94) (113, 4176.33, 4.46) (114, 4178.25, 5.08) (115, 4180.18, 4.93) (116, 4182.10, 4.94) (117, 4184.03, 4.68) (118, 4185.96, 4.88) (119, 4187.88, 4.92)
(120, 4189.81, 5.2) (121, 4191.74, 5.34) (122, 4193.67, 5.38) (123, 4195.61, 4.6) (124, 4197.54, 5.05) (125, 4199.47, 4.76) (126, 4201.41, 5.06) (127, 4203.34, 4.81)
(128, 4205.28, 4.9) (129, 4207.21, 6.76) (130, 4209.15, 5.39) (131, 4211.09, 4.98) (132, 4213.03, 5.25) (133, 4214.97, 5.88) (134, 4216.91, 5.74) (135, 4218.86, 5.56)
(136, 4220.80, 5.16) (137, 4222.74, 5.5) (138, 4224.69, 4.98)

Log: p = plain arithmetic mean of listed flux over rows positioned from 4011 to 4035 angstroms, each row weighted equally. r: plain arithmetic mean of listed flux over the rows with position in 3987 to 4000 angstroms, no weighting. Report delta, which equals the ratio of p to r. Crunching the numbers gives 1.12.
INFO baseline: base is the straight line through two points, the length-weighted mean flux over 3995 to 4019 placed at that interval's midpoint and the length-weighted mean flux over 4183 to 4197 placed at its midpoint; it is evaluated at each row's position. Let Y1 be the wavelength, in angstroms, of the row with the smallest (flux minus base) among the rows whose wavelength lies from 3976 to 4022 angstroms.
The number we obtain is 3977.36 angstroms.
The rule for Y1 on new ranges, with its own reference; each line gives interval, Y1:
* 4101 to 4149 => 4109.55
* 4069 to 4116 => 4109.55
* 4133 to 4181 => 4176.33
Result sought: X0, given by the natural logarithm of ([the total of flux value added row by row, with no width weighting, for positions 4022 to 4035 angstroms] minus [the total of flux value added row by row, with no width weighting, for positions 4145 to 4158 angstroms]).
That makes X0 1.3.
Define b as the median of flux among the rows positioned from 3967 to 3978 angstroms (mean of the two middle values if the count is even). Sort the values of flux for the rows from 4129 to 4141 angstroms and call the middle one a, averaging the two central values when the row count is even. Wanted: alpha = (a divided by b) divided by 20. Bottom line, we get 0.108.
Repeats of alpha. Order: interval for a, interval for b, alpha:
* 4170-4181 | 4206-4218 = 0.044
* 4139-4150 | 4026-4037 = 0.045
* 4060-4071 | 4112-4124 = 0.049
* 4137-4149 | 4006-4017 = 0.046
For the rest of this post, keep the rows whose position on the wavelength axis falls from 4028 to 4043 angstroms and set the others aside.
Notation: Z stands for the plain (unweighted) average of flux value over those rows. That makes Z 5.18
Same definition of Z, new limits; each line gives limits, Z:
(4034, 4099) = 5.09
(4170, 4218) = 5.11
